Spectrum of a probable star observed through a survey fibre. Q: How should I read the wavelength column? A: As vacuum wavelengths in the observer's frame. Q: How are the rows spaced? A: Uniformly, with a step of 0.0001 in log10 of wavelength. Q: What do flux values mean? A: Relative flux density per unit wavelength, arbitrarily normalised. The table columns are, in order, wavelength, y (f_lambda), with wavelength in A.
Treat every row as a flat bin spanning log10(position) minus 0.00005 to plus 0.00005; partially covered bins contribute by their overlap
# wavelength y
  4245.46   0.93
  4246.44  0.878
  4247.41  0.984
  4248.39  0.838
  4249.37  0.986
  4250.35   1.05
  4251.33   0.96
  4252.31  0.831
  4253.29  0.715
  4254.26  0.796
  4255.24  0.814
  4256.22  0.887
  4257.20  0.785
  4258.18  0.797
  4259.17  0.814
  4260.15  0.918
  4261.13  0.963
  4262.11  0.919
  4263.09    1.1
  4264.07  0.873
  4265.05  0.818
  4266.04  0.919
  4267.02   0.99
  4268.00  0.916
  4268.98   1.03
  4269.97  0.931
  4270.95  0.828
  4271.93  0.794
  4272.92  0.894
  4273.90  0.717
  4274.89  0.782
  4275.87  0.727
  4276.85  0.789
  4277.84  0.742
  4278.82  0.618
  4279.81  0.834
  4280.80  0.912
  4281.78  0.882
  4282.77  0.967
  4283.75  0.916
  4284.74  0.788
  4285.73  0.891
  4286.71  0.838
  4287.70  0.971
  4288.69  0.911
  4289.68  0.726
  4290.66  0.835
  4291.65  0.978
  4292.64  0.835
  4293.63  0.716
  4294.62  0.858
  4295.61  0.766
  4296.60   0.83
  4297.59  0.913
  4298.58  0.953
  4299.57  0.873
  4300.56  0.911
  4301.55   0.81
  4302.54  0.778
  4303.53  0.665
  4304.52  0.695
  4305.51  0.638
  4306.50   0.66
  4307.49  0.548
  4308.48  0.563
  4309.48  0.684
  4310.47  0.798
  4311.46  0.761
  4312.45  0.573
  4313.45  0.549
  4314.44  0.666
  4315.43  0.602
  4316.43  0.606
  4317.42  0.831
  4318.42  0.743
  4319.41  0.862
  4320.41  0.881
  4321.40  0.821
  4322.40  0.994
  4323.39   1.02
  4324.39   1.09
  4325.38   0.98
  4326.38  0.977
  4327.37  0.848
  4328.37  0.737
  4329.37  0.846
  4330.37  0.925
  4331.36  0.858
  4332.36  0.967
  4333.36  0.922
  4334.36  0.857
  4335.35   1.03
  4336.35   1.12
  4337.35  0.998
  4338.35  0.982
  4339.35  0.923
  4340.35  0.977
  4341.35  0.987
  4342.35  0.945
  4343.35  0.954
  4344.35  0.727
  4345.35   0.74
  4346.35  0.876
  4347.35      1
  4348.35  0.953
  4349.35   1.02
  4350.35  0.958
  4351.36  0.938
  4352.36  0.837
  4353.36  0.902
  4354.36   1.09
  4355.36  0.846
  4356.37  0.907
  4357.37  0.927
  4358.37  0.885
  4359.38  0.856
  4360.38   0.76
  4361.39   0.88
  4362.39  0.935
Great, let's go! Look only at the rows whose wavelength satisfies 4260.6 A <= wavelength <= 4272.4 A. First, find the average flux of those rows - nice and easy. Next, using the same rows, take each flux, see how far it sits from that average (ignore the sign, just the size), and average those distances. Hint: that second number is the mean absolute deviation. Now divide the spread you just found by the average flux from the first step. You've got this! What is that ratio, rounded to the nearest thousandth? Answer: 0.072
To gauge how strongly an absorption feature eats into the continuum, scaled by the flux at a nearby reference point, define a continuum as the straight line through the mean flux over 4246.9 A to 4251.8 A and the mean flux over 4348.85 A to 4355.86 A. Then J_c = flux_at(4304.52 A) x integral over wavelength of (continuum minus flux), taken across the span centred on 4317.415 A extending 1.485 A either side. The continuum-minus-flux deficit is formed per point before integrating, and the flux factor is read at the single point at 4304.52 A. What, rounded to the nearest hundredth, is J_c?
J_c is 0.46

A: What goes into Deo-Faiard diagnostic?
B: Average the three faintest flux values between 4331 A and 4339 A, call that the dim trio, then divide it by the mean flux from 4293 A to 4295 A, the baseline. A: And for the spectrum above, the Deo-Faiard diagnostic 1.12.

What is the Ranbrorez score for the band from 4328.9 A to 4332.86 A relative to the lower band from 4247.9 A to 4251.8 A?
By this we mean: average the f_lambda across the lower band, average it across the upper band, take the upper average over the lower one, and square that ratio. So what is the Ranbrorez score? 0.88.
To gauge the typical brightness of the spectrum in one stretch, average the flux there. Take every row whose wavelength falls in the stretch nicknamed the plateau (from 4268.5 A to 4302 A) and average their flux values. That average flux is 0.846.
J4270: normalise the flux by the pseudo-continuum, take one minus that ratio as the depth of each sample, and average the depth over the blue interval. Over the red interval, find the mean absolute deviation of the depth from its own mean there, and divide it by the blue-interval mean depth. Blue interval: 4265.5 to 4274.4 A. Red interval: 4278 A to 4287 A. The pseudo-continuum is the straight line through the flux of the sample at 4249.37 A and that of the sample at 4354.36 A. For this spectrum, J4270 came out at 0.61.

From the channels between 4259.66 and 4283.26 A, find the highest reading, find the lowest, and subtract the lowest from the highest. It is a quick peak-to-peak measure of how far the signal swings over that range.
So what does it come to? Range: 0.48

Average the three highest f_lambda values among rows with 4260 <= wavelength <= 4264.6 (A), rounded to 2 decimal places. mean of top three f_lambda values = 0.99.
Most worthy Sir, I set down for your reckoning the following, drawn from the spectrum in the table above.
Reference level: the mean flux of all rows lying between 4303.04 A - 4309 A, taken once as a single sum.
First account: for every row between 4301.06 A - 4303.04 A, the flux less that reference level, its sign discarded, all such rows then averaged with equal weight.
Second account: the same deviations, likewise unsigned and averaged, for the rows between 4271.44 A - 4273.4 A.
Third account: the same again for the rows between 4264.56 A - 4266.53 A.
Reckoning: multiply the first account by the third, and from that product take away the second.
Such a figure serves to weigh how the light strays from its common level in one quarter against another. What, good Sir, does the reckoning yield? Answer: -0.18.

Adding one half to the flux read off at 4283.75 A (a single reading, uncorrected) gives 1.42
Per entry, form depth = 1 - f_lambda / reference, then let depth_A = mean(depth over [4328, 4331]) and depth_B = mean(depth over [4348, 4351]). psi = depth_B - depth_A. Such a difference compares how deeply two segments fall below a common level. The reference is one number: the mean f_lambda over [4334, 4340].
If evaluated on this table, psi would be -0.14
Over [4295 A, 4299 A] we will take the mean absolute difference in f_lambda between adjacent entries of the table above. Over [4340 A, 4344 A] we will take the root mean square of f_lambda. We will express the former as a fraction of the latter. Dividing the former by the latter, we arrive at 0.065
